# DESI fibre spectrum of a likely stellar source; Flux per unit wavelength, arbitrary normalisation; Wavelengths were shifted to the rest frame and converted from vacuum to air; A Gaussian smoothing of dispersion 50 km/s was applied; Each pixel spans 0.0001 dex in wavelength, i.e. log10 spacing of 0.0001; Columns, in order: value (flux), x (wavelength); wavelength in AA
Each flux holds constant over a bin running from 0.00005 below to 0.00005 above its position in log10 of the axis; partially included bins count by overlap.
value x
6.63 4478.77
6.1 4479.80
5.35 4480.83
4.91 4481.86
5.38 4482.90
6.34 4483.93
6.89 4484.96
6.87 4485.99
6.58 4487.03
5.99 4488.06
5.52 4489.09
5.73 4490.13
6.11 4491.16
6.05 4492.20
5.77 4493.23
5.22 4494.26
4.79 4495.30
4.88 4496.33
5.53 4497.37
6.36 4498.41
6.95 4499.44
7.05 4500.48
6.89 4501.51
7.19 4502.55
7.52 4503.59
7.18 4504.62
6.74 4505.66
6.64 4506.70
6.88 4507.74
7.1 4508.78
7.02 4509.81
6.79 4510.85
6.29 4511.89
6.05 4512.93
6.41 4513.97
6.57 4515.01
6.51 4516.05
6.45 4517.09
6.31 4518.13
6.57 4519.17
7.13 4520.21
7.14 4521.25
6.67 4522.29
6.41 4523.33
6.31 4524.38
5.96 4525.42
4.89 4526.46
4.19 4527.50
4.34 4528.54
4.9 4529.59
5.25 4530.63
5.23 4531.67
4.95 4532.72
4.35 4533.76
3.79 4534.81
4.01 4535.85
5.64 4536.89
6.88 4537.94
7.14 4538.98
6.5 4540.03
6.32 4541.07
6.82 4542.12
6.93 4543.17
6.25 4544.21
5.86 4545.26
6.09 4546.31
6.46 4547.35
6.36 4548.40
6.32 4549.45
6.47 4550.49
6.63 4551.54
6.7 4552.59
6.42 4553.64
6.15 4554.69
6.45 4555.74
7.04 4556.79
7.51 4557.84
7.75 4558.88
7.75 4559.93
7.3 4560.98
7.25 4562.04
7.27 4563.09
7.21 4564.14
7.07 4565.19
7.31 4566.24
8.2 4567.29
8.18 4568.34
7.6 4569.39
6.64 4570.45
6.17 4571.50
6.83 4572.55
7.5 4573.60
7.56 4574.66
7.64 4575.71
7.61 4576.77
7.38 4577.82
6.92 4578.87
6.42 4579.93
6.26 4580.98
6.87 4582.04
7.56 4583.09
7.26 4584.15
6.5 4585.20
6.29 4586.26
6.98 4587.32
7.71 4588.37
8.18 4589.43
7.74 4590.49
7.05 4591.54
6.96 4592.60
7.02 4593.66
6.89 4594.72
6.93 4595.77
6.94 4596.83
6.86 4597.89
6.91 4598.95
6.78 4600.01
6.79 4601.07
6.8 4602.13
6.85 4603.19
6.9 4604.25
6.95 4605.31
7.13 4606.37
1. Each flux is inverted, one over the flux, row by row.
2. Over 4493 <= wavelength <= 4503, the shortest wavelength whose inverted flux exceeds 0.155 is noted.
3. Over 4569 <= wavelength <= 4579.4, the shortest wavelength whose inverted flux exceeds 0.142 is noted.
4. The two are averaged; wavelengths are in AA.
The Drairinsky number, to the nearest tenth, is 4531.8 AA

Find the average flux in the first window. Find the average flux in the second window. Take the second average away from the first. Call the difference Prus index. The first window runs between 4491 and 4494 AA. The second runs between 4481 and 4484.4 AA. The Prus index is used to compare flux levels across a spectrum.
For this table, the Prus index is 0.4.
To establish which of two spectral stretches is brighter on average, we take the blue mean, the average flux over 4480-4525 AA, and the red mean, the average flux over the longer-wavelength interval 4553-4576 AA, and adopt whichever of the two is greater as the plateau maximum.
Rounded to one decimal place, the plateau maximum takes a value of 7.2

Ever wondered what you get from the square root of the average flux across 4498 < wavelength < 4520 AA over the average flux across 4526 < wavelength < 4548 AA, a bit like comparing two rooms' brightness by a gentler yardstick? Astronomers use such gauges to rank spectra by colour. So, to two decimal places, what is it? 1.10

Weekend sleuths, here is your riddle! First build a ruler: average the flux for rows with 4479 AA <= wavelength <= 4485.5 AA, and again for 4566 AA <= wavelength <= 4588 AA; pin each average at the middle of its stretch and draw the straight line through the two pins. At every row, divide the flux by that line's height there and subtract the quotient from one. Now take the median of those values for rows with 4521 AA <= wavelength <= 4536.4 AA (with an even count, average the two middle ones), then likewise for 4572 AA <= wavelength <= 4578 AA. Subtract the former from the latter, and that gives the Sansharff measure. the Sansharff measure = -0.30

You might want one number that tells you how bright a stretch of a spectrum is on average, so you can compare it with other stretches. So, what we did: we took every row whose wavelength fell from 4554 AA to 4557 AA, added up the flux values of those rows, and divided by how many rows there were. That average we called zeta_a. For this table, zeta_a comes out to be 6.5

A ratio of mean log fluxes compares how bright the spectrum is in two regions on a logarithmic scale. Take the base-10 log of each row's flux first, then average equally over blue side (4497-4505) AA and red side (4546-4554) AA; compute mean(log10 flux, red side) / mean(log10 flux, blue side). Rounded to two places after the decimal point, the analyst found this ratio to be 0.97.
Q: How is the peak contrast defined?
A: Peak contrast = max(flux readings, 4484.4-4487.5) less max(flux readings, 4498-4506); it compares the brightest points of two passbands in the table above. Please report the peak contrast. -0.63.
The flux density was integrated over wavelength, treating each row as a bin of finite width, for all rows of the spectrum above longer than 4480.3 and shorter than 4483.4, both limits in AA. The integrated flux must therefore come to 16.1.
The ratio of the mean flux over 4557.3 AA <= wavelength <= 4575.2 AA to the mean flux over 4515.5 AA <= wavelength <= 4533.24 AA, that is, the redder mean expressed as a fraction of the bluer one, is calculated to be 1.26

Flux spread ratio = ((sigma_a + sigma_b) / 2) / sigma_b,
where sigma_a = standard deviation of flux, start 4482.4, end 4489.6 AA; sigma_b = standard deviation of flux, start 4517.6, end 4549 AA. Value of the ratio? 0.8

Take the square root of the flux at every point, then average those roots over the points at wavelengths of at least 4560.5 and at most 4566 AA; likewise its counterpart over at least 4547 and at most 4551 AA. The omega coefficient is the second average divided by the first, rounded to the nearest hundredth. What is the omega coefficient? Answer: 0.94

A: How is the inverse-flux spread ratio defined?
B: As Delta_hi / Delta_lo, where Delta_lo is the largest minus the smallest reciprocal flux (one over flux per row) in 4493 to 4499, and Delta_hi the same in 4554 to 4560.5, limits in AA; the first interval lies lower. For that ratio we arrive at 0.7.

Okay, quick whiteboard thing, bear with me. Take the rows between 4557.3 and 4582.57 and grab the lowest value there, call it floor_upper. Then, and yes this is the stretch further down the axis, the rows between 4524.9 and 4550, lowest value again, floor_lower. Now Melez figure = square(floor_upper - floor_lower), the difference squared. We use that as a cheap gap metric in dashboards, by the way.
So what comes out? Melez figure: 5.7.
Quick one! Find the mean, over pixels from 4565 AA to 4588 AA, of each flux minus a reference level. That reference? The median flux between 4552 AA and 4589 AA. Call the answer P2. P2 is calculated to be -0.1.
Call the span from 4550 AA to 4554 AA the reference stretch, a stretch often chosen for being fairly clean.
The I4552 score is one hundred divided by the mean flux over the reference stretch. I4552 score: 15.3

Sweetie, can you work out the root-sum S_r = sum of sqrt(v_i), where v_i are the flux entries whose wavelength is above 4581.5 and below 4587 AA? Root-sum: 13.1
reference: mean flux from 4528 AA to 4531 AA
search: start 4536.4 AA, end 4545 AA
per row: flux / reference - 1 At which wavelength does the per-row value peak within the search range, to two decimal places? 4538.98 AA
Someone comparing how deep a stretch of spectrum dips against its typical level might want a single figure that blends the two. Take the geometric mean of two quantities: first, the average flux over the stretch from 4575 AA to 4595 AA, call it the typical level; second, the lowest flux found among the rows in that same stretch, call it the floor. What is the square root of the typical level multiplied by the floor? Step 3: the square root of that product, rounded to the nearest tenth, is 6.7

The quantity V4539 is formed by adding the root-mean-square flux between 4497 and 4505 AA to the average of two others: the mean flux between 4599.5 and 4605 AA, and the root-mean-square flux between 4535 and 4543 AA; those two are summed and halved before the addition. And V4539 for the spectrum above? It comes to 13.4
